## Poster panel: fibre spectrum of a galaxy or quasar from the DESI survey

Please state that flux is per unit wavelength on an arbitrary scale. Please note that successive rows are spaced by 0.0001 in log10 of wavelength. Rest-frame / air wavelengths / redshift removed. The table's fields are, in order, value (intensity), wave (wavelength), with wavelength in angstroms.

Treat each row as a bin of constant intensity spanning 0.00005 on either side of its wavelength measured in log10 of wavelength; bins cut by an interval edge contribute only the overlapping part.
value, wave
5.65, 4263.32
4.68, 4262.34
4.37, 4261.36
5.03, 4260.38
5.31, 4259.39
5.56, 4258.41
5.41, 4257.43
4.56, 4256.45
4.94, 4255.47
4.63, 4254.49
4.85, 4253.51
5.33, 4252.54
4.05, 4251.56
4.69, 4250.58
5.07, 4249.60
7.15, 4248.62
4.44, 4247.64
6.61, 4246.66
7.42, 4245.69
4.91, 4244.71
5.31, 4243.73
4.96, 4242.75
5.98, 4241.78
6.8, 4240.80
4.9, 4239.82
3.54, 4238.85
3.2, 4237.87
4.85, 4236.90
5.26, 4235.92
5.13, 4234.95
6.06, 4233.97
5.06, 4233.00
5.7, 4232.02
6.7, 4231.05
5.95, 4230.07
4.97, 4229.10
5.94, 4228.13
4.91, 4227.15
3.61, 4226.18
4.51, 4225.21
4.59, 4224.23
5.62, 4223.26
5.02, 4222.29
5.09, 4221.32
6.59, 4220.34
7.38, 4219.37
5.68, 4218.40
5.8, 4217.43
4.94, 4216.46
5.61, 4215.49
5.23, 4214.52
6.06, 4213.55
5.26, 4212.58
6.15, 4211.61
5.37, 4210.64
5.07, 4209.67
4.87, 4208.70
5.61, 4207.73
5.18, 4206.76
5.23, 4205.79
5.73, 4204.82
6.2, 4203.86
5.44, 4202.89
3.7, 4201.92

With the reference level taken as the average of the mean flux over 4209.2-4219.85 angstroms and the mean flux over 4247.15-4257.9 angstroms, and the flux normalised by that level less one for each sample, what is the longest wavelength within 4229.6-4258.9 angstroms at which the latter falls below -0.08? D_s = 4256.45 angstroms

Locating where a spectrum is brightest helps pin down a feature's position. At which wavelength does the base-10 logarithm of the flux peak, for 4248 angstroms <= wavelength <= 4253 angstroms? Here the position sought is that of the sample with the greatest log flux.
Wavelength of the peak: 4248.62 angstroms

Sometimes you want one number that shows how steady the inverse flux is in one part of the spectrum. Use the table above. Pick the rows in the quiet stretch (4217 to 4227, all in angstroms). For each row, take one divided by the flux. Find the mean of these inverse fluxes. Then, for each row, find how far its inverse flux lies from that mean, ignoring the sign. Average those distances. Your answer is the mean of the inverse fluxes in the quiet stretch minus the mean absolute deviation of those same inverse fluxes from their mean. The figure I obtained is 0.163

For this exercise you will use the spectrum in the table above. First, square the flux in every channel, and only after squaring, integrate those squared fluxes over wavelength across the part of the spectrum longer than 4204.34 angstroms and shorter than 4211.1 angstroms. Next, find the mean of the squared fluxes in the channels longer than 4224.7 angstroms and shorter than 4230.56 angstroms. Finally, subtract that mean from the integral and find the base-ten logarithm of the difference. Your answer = 2.22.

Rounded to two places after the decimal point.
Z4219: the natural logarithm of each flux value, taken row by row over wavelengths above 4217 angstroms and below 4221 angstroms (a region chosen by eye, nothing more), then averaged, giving 1.84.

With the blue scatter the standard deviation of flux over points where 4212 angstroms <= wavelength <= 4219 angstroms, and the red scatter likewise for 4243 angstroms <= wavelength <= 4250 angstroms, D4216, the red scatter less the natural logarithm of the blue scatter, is 2.1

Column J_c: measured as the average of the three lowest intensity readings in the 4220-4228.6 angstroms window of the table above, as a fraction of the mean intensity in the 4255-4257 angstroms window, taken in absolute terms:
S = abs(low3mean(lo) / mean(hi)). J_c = 0.89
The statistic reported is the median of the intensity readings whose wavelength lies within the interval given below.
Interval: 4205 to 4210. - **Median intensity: 5.18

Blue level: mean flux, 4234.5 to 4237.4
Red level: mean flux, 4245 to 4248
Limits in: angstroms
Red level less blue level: 1.08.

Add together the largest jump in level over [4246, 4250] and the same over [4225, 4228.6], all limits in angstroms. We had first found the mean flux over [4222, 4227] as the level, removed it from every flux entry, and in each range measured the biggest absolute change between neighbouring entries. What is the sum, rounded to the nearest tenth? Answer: 4.0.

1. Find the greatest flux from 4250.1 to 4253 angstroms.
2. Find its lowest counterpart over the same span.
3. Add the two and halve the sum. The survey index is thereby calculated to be 4.7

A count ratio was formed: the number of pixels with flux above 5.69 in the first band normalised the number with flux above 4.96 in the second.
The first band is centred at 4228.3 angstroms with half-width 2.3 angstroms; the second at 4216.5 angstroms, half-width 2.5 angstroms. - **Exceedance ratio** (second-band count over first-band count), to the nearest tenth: 2.0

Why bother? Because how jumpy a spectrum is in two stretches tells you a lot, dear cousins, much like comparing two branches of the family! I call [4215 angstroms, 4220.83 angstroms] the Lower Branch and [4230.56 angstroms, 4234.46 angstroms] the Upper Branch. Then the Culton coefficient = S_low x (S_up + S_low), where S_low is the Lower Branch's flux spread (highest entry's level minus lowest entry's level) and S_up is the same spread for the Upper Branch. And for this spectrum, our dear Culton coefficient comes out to 10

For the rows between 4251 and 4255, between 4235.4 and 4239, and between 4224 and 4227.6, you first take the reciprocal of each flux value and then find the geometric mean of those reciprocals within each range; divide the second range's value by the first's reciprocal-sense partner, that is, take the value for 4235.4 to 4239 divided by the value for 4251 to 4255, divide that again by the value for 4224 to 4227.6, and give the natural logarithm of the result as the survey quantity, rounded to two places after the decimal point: 1.61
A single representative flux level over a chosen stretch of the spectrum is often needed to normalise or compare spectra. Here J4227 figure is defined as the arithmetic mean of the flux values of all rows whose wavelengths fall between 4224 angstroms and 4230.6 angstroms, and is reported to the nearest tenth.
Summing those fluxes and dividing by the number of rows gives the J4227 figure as 4.9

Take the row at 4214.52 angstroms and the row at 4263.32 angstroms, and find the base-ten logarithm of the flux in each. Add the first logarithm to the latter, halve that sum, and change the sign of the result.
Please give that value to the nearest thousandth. -0.735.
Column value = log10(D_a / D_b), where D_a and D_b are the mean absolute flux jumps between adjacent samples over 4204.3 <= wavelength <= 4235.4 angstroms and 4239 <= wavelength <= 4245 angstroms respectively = -0.09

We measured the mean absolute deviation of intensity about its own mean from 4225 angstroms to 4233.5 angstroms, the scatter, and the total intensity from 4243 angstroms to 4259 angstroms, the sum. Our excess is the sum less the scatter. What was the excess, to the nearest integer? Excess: 84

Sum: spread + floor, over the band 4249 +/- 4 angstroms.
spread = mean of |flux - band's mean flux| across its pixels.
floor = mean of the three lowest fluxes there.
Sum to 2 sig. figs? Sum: 5.5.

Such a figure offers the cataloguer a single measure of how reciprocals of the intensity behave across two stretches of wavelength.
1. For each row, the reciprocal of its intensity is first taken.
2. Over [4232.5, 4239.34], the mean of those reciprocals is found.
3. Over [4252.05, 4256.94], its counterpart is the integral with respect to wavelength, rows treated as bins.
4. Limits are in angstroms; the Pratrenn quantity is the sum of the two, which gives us 1.2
